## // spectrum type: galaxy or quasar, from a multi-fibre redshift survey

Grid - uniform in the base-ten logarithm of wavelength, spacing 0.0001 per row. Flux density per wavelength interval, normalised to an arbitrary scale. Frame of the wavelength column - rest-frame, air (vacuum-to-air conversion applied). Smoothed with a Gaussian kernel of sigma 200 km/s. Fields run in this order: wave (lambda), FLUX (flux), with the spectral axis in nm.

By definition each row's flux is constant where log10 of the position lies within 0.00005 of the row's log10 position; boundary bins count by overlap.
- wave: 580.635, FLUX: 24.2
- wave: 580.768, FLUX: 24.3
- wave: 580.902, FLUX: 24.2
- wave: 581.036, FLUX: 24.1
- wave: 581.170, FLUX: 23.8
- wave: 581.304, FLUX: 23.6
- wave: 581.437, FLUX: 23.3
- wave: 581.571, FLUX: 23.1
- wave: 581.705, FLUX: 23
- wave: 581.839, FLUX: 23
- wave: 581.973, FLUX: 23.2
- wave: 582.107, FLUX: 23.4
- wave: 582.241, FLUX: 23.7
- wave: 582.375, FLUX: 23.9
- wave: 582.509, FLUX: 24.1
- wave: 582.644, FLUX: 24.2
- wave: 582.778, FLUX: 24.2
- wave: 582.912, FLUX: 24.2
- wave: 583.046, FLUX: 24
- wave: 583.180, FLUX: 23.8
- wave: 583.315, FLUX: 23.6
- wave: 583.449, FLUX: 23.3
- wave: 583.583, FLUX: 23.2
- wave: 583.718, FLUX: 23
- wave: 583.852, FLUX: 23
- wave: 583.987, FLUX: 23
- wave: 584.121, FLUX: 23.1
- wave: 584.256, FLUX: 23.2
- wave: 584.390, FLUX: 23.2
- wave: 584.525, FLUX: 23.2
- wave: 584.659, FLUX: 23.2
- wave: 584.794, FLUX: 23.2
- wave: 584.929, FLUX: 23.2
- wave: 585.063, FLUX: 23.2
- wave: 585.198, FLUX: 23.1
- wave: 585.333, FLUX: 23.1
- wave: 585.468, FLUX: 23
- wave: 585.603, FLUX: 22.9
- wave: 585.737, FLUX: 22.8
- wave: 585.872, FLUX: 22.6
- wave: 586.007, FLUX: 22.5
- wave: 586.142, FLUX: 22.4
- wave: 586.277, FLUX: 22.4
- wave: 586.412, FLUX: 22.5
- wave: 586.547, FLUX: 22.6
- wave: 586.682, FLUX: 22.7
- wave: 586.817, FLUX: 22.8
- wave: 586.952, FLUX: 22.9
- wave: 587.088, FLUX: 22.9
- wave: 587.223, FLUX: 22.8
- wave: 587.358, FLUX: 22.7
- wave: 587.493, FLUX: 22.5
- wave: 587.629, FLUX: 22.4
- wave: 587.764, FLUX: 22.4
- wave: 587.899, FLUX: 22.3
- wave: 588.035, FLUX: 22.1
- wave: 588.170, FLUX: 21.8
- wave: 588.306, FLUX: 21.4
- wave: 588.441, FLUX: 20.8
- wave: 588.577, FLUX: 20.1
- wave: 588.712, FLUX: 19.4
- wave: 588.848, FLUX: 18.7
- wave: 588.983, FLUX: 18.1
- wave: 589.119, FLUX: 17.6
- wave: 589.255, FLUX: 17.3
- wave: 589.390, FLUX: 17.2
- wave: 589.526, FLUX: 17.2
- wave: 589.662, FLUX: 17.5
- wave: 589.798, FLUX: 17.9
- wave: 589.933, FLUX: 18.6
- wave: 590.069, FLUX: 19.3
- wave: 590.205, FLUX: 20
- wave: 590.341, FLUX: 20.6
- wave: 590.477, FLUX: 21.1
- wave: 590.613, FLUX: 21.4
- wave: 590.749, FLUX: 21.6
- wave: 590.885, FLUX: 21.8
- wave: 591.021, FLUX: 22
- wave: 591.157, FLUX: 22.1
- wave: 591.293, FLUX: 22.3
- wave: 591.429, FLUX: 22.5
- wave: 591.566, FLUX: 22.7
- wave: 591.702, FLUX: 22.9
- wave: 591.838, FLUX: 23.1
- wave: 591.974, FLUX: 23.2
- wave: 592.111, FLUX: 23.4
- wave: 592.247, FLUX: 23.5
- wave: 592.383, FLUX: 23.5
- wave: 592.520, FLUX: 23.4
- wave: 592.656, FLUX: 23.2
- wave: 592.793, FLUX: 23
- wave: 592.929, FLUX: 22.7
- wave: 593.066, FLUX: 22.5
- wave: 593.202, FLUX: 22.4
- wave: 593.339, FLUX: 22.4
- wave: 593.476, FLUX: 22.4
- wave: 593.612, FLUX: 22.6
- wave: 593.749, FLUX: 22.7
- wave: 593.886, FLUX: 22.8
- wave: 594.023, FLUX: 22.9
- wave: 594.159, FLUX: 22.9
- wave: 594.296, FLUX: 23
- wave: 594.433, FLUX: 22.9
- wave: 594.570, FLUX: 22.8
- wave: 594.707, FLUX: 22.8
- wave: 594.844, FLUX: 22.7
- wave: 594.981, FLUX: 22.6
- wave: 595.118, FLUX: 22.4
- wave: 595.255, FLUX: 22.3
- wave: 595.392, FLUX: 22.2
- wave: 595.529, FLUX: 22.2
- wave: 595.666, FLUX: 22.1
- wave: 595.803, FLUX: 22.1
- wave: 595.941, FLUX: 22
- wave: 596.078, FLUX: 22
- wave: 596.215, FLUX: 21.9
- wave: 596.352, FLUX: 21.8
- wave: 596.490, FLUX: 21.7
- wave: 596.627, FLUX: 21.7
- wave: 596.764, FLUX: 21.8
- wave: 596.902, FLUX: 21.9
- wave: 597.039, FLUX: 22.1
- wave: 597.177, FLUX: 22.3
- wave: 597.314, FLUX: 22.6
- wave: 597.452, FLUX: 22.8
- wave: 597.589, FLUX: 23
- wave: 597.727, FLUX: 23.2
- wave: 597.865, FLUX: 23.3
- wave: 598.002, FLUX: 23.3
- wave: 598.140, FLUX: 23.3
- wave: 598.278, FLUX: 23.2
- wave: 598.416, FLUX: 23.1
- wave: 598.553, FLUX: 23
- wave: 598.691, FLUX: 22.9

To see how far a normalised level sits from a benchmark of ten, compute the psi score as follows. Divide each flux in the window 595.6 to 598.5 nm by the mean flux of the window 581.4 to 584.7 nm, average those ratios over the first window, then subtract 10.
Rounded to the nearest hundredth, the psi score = -9.04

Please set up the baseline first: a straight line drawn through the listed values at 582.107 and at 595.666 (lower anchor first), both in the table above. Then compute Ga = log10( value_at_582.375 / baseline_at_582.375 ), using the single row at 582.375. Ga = 0.010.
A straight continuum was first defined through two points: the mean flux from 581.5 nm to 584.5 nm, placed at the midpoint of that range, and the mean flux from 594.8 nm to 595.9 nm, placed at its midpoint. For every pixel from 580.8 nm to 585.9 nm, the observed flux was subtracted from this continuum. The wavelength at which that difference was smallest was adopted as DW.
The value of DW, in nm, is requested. 582.912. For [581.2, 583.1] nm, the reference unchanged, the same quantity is 582.912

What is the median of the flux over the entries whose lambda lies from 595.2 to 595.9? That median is 22.2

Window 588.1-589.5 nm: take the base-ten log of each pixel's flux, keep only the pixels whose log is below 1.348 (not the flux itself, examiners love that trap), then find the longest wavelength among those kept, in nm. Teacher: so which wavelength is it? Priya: 589.390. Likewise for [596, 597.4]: 597.039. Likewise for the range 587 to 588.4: 588.306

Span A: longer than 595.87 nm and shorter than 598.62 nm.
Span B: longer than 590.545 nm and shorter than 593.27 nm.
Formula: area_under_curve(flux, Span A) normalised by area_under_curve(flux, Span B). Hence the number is 1.002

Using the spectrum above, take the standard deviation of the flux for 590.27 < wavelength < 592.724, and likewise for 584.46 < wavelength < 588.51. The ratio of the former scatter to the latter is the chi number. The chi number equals 1.6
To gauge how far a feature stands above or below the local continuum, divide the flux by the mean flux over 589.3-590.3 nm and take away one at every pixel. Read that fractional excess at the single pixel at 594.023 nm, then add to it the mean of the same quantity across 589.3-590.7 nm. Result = 0.30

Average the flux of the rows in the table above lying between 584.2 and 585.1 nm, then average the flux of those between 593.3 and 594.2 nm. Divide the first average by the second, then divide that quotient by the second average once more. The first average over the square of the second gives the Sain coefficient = 0.0451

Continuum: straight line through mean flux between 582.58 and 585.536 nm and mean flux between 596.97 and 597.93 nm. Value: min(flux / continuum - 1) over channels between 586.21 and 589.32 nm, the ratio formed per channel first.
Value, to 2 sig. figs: -0.25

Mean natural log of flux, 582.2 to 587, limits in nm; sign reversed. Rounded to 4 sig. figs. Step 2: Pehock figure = -3.144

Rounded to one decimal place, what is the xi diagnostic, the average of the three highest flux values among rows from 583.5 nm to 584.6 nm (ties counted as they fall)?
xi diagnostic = 23.2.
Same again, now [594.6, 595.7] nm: 22.7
